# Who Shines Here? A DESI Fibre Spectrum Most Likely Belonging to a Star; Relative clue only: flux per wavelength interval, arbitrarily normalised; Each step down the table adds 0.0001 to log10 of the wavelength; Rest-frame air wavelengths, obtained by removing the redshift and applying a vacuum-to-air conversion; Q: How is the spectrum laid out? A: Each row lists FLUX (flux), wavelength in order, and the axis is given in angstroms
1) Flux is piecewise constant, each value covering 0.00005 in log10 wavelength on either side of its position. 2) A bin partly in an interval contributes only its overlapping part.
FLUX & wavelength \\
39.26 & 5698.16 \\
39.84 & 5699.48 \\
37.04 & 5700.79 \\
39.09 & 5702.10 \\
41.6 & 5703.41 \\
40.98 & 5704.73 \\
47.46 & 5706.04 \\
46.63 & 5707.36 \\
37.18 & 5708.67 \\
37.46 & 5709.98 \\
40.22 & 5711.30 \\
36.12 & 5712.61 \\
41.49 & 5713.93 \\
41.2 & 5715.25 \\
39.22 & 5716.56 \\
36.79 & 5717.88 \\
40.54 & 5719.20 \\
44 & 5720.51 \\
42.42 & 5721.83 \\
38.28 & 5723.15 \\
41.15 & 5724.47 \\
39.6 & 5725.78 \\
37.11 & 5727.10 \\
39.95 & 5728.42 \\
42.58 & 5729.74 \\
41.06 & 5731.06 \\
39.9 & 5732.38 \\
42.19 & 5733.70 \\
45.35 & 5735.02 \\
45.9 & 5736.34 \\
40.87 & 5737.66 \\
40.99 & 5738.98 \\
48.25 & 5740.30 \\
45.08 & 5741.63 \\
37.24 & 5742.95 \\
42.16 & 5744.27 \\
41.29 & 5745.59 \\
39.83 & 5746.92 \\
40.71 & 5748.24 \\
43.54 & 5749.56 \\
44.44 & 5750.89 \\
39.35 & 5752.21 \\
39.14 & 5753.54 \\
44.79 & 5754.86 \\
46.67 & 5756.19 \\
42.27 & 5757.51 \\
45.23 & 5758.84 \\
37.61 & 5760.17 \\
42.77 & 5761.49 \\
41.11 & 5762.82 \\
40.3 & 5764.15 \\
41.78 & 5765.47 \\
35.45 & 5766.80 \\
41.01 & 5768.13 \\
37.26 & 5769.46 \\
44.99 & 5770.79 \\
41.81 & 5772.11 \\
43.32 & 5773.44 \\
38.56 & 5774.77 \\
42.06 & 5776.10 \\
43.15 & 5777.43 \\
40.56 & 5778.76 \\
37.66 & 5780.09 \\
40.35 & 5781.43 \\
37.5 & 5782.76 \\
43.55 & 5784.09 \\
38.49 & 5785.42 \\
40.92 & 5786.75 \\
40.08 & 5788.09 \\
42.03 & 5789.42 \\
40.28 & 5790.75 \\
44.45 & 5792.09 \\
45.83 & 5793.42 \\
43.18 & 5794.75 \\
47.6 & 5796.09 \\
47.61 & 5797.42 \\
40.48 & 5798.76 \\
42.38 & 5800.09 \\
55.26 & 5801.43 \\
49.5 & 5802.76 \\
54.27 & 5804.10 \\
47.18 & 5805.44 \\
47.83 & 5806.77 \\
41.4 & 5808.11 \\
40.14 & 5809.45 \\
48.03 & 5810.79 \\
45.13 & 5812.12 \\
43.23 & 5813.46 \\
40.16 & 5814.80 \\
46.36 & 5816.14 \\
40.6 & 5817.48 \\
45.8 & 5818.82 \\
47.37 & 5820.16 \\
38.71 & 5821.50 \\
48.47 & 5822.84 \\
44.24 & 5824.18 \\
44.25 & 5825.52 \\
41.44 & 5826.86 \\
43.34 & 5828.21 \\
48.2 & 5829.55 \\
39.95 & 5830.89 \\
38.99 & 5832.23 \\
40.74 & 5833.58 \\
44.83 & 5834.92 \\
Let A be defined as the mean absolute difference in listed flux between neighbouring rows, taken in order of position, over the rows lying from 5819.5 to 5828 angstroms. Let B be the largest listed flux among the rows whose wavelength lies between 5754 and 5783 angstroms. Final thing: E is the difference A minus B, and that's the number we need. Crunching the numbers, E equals -41.6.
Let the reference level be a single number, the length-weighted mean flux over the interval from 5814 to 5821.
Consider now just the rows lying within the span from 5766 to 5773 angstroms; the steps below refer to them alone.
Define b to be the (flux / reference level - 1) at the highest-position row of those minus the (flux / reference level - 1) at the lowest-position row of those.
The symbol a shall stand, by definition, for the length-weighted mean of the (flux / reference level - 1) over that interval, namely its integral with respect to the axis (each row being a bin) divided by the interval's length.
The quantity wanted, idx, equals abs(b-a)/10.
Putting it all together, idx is 0.023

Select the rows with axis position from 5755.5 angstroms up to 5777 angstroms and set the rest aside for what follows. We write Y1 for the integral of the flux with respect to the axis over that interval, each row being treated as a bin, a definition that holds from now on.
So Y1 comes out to 890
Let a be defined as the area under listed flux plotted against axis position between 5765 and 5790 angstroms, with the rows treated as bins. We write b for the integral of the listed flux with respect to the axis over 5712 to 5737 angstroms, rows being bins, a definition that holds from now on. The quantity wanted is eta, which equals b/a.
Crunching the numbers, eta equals 1.01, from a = 1013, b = 1020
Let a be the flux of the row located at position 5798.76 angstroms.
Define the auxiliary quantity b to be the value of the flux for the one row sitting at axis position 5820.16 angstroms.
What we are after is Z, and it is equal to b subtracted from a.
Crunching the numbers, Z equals -7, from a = 40.48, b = 47.37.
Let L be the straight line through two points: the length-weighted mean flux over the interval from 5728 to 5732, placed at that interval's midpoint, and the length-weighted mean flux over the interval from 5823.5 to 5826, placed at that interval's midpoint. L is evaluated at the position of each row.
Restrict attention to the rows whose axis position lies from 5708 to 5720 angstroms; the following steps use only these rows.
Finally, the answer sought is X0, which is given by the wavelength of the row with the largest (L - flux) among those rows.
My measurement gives 5712.61 angstroms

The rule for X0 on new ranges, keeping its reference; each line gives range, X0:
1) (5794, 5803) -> 5798.76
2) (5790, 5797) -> 5790.75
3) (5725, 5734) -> 5727.10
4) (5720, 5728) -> 5727.10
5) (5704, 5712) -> 5708.67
